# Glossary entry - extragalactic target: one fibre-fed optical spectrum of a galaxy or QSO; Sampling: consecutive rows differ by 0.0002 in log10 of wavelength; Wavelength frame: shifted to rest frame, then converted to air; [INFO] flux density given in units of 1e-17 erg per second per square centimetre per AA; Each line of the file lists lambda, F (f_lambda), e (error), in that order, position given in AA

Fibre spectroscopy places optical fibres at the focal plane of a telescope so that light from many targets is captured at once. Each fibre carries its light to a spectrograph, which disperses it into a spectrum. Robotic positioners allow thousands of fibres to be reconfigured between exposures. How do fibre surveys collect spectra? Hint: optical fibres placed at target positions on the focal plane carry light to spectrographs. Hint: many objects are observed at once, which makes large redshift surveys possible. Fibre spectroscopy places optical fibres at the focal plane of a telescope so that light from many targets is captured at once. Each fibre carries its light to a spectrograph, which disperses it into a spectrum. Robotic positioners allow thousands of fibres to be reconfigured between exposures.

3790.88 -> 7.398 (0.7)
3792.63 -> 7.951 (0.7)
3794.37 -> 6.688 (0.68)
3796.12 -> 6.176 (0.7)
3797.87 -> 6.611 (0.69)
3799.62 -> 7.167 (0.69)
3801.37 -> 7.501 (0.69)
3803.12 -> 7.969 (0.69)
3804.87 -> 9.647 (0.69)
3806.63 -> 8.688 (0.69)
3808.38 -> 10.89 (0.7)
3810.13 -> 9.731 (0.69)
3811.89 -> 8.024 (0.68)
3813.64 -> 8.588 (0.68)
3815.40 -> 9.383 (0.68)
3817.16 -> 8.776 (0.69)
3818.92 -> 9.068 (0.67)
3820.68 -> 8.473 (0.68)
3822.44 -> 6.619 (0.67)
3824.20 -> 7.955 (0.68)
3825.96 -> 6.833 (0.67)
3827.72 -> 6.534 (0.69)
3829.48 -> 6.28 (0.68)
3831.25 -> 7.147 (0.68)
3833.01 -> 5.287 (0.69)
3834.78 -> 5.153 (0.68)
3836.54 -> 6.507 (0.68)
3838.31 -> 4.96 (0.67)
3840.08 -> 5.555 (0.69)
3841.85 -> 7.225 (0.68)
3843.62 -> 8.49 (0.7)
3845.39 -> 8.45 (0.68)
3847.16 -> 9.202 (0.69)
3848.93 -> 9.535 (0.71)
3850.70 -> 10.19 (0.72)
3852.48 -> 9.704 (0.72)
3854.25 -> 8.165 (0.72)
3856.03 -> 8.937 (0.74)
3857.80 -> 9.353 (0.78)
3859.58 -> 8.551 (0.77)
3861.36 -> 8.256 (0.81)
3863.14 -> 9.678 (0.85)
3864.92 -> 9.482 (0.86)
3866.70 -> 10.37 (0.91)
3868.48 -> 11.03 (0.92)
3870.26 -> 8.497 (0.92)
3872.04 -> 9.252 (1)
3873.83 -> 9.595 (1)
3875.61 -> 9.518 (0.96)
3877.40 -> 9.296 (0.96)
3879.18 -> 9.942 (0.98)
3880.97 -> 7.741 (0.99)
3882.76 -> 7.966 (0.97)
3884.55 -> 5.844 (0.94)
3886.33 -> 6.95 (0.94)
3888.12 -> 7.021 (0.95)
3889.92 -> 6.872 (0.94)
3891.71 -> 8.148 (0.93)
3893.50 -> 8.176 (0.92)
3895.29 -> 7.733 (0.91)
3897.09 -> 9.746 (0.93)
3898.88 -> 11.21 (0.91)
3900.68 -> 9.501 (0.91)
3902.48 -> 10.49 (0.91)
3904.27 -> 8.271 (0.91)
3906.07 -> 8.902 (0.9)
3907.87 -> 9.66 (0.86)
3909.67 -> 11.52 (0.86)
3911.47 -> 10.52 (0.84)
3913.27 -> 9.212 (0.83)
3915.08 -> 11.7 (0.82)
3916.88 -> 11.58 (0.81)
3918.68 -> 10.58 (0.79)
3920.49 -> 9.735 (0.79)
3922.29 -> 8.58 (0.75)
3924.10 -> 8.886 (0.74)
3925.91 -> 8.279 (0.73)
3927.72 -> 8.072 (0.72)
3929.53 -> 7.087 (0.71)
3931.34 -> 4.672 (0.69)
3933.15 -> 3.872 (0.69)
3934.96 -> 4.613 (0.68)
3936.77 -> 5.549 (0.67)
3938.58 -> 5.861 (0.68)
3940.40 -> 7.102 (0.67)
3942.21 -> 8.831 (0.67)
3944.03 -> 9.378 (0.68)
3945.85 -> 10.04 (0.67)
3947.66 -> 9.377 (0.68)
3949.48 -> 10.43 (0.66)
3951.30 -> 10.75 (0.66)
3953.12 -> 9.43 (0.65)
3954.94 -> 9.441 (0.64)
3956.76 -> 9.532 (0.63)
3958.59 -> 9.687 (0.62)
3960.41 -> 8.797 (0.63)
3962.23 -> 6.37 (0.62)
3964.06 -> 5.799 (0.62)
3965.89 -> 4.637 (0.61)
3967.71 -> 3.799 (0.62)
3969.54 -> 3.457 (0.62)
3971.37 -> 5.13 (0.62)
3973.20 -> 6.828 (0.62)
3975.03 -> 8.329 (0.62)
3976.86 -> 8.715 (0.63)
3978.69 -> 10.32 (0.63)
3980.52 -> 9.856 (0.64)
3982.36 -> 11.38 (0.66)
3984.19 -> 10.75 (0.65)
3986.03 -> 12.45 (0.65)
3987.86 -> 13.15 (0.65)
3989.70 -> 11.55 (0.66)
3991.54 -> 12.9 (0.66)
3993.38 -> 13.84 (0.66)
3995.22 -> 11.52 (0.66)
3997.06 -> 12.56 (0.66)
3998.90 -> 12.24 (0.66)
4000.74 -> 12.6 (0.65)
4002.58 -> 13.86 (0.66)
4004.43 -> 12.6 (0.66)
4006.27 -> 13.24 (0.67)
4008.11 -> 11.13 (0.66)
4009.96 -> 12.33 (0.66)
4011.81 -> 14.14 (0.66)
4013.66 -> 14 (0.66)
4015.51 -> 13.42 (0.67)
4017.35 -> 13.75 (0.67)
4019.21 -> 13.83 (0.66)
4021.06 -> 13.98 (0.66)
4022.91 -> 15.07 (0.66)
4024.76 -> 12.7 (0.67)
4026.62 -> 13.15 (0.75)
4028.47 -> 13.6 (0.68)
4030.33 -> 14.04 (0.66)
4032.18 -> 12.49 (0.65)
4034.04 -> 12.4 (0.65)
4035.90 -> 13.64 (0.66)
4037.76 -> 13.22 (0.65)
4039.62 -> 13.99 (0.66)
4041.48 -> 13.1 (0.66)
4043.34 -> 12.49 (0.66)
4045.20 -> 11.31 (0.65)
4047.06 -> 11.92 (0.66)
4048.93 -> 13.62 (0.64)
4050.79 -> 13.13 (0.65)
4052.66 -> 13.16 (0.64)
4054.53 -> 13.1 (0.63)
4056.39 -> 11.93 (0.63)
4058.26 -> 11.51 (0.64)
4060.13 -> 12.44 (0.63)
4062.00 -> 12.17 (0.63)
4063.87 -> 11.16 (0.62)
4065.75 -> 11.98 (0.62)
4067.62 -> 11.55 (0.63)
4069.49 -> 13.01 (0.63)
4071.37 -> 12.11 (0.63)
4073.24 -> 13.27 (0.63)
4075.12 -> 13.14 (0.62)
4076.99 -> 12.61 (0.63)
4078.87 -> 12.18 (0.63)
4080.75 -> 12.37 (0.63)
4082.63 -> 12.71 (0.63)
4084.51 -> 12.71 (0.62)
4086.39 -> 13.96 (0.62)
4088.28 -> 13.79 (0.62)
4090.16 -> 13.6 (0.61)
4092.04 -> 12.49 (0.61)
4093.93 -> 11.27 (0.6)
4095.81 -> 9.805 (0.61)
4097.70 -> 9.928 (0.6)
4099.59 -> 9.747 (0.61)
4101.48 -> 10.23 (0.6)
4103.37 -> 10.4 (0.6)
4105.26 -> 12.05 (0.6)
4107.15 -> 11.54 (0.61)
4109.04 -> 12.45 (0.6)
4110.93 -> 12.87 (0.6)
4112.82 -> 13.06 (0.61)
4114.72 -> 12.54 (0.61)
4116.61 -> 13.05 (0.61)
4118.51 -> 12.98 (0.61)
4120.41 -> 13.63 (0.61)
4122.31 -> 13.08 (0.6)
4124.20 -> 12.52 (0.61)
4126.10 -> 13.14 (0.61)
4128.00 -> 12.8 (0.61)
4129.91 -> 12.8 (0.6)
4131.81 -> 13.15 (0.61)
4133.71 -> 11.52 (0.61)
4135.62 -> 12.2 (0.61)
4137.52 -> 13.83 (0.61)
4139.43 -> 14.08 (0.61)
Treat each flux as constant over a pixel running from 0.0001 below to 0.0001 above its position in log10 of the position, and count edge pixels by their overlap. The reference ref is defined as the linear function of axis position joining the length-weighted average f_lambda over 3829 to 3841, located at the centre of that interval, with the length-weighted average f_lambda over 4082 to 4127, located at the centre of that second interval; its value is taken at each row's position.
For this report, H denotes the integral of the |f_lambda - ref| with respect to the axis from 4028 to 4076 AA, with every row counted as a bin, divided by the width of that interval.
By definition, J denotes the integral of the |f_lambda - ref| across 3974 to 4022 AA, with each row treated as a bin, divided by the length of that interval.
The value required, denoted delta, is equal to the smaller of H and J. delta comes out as 1.7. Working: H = 1.7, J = 2.7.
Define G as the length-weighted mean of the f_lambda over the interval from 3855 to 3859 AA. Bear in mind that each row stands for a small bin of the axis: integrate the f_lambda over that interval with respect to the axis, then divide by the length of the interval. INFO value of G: 9.1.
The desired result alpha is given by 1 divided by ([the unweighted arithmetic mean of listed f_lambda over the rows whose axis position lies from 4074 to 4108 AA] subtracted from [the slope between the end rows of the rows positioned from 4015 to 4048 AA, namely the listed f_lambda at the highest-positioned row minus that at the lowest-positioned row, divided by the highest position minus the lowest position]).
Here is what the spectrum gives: -0.084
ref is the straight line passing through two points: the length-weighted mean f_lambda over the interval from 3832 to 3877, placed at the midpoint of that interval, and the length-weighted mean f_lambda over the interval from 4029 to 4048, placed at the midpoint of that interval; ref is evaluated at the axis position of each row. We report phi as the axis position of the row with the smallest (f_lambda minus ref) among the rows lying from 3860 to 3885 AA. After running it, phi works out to 3884.55 AA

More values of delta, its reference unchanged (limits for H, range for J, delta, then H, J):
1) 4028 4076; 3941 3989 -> 1.7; 1.7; 2.0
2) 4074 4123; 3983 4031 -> 1.1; 1.1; 3.1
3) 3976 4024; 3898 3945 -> 2.2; 2.8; 2.2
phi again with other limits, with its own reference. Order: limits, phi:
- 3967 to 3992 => 3969.54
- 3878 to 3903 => 3884.55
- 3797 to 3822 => 3797.87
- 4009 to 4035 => 4034.04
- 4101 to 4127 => 4101.48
